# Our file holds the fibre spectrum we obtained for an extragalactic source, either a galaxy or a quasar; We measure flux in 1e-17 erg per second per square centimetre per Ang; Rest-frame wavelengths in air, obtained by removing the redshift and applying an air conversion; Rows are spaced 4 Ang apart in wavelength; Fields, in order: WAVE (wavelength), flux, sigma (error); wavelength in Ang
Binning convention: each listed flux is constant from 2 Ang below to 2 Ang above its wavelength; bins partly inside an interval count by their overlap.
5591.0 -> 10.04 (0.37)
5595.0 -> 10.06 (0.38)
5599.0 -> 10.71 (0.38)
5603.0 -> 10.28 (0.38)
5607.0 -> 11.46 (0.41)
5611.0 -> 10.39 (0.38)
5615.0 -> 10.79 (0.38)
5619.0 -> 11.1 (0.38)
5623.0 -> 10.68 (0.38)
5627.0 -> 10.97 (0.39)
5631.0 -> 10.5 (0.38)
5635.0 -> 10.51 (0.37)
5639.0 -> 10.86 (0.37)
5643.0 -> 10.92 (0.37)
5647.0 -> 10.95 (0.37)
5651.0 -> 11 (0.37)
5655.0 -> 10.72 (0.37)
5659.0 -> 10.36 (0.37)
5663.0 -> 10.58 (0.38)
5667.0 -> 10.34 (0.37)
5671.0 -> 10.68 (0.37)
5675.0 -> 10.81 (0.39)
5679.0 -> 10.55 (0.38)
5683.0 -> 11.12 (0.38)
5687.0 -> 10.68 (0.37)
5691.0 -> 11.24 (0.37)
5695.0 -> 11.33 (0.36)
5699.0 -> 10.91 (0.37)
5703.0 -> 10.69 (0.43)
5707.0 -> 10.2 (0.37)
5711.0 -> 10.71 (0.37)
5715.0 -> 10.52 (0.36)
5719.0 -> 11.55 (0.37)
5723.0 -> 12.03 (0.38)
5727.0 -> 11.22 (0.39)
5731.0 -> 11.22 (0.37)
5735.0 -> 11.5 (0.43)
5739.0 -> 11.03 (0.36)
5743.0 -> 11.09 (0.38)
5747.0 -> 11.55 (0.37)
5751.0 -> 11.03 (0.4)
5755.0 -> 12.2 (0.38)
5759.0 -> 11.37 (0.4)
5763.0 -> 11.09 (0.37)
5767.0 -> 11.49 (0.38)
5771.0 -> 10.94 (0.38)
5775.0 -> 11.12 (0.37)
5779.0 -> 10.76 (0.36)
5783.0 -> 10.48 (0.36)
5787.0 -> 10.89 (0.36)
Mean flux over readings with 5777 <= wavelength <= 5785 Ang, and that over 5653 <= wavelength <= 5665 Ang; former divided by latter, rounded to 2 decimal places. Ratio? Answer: 1.01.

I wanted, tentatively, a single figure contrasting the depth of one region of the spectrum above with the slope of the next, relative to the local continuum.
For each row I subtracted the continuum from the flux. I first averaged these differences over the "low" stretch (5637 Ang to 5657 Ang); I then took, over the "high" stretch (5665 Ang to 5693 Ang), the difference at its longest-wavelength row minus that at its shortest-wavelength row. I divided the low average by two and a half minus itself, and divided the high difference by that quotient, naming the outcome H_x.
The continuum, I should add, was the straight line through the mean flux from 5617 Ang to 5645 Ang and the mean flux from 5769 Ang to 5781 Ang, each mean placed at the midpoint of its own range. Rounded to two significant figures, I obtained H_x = 26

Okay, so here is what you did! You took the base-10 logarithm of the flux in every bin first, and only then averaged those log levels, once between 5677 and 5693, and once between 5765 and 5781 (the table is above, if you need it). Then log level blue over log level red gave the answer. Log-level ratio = 0.993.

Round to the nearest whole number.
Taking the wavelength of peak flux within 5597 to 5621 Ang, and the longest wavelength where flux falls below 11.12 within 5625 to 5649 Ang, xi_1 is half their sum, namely 5627 Ang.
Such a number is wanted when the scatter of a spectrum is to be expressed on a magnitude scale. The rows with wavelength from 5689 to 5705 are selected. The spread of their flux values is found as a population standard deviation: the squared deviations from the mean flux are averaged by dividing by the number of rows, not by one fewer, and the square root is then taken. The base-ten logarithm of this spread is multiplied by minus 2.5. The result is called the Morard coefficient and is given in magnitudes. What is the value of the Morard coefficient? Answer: 1.5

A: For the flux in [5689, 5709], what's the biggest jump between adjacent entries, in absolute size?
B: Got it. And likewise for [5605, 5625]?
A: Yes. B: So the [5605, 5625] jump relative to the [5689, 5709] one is 2.2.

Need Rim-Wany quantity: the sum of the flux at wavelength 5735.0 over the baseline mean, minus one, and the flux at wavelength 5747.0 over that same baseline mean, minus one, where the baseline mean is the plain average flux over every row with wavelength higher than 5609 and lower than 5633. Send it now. 0.15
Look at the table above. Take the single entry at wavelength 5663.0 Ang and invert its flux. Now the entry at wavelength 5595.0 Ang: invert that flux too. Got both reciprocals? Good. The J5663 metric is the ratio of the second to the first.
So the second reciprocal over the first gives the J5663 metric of 1.05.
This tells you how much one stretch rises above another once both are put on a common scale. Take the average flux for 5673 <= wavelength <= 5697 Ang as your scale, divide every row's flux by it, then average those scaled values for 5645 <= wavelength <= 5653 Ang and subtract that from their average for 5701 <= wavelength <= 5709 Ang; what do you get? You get -0.048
